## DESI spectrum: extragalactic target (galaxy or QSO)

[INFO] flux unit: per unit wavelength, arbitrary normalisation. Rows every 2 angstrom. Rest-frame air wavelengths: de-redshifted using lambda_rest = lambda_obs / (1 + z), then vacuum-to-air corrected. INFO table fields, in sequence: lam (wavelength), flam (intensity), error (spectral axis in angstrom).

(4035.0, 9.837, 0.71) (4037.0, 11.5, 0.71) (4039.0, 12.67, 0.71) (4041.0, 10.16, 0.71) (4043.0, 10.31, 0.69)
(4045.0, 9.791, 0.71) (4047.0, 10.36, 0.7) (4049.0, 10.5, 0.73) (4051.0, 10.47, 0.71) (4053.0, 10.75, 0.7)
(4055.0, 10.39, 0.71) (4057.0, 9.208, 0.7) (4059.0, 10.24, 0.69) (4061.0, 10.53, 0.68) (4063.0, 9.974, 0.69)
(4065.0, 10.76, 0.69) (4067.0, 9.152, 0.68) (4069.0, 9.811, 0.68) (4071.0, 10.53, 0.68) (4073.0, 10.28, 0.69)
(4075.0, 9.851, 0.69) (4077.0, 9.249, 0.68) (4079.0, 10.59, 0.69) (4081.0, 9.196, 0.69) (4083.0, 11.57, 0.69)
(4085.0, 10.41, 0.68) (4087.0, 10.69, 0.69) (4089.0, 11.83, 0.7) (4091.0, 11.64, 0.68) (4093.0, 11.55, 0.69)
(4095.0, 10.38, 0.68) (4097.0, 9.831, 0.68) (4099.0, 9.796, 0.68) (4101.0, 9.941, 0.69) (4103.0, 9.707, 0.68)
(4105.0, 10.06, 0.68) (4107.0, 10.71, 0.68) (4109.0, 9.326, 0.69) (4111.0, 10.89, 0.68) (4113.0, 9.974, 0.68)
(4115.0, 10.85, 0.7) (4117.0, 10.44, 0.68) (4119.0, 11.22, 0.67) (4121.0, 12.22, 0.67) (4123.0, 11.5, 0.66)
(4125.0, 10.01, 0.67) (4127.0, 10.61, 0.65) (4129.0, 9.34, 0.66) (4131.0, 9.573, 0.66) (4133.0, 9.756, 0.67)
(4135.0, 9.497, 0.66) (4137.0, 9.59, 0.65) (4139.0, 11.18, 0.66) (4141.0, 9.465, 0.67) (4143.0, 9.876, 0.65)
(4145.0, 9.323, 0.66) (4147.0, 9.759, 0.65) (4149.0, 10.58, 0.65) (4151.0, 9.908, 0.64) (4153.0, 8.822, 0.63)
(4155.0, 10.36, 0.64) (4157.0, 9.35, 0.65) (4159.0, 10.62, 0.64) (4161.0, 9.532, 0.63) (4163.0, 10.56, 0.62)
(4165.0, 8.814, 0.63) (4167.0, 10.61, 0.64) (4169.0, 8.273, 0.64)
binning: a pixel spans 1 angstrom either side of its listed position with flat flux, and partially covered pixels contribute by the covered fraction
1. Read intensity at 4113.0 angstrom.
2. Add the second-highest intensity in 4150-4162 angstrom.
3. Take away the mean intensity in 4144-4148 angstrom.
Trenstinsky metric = 10.8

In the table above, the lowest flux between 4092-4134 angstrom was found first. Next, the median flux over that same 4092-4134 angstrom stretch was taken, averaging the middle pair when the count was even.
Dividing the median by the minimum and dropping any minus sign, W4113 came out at 1.08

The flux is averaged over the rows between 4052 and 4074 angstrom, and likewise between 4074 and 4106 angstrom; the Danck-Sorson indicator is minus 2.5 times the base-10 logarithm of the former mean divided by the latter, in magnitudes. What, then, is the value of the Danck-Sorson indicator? 0.03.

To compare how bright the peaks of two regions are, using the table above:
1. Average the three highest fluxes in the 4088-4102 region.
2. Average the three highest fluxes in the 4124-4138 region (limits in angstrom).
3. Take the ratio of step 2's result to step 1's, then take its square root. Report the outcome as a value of 0.93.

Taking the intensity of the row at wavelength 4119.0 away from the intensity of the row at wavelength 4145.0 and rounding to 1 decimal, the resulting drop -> -1.9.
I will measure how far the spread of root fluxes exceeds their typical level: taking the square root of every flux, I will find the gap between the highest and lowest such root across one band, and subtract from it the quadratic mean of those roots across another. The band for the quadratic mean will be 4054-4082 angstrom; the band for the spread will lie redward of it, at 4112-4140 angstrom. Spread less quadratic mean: -2.72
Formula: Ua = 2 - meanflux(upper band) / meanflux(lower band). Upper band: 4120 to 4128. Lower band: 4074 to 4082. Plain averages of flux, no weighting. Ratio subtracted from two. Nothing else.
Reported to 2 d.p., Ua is 0.86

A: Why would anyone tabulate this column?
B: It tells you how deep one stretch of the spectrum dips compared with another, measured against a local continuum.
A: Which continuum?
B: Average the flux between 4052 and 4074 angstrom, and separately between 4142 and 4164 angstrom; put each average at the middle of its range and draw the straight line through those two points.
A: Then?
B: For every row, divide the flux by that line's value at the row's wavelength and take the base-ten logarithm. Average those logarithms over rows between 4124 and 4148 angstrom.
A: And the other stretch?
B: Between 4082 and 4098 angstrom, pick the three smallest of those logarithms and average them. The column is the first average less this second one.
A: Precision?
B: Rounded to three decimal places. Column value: -0.011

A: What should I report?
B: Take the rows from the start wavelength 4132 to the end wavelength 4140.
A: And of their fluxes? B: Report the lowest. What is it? 9.497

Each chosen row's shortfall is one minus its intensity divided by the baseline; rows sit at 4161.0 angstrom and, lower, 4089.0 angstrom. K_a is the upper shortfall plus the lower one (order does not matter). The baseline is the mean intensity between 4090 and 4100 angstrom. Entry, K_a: -0.01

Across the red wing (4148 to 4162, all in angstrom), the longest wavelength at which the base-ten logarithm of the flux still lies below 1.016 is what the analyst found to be 4161.0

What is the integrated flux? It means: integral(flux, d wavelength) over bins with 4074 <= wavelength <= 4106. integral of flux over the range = 333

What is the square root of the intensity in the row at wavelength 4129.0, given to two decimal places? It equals 3.06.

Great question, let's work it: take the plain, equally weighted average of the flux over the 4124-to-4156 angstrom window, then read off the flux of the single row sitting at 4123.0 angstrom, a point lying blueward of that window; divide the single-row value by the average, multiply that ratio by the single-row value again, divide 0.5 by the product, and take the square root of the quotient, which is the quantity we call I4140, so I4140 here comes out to 0.193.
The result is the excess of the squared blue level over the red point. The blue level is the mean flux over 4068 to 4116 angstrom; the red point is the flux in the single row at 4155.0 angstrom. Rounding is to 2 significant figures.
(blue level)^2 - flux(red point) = 97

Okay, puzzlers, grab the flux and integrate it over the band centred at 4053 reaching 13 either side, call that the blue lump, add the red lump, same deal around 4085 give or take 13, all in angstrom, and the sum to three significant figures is 541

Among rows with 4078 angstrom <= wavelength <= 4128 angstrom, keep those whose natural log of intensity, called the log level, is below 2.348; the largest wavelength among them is 4125.0 angstrom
